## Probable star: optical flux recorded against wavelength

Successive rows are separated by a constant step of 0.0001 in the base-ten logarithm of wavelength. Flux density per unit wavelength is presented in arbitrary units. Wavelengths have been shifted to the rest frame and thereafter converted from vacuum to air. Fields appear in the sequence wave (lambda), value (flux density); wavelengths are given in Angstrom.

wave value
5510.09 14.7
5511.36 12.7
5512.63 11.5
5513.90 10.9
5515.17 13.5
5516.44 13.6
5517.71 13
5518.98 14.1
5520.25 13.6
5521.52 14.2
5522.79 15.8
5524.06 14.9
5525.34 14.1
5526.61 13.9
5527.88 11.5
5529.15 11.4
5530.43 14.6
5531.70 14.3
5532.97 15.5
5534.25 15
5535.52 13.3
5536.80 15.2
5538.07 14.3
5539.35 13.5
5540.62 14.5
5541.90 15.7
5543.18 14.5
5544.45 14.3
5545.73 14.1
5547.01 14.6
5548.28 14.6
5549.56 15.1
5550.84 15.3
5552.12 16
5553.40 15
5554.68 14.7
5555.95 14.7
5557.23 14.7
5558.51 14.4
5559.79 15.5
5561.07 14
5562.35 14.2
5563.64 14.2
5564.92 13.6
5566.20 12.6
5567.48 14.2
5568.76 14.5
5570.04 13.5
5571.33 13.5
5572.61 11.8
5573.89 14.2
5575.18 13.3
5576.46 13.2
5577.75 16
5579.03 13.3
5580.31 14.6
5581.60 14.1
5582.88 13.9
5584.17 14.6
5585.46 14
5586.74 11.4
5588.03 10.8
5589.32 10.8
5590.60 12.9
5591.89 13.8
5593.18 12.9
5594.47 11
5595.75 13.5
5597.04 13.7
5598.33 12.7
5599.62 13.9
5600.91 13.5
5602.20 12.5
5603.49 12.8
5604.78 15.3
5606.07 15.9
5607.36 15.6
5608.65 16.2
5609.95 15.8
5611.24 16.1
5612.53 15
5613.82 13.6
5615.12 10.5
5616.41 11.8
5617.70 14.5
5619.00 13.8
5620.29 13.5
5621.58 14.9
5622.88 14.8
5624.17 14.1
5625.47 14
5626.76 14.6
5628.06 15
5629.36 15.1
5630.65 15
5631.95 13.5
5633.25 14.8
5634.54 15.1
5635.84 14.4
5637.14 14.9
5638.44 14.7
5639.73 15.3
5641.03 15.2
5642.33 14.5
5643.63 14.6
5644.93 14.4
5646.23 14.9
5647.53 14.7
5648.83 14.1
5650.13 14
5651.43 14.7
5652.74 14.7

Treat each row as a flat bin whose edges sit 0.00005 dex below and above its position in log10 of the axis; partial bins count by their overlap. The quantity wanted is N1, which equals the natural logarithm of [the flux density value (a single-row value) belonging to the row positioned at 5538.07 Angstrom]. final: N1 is 2.66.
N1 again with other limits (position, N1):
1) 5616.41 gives 2.47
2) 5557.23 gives 2.69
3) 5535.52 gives 2.59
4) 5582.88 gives 2.63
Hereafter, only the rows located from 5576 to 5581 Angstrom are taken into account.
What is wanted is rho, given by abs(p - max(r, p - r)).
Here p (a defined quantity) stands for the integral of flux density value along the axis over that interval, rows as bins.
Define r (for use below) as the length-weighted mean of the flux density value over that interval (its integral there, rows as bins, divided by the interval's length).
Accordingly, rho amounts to 14.3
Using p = 72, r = 14.3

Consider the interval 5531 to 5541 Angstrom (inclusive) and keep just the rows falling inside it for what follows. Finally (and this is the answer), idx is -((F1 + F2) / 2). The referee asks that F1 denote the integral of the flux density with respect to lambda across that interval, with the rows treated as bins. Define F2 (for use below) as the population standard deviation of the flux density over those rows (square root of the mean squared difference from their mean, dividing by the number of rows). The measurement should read -72.7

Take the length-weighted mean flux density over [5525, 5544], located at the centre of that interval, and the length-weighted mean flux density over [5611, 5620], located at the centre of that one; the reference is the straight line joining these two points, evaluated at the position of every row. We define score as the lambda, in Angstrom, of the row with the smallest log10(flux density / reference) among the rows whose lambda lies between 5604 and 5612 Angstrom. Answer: 5604.78 Angstrom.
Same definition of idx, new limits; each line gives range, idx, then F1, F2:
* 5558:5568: -70.8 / 141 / 0.76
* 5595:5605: -67.4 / 134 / 0.83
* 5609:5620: -77.5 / 153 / 1.81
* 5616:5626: -70.3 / 140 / 0.92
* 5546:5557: -82.5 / 165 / 0.45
